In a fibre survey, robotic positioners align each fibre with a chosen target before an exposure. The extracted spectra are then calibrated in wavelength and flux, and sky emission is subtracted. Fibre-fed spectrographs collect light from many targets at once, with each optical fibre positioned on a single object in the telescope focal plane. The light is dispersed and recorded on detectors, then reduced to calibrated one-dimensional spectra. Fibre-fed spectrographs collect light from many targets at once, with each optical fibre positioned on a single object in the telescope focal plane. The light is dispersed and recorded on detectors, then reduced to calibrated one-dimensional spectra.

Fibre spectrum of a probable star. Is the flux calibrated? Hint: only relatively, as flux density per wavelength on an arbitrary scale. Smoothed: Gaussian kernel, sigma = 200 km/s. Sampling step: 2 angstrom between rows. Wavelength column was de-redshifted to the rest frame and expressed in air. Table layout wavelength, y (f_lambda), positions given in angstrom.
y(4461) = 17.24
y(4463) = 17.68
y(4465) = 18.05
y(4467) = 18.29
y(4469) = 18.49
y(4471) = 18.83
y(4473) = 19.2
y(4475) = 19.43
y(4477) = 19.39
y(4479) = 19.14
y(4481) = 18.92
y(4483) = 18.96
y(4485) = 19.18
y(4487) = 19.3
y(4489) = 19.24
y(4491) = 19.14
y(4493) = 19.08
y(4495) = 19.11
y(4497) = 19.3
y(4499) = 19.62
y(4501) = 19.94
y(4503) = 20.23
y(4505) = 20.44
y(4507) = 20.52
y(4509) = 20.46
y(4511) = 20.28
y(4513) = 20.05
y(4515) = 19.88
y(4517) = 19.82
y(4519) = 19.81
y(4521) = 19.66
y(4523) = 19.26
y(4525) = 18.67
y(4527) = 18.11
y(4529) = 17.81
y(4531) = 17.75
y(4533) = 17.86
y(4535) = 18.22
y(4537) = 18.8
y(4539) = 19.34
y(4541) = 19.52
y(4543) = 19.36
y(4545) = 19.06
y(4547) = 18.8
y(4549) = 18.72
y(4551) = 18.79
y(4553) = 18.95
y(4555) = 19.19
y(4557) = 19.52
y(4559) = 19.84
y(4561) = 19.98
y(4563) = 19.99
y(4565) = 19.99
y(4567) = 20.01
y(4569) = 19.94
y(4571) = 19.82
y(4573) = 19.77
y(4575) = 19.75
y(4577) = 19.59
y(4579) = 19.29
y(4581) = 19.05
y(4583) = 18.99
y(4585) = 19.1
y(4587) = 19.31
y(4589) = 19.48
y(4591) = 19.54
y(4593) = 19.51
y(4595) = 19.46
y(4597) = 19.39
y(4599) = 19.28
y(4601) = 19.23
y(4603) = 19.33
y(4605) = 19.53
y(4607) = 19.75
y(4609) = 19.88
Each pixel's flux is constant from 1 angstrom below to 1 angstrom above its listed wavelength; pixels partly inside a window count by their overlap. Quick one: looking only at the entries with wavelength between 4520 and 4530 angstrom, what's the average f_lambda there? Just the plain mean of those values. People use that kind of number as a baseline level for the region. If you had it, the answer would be 18.7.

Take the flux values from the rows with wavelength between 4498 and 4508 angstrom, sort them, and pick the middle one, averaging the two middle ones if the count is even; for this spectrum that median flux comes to 20.2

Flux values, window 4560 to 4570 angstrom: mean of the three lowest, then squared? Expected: 399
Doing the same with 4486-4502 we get 365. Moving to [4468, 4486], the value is 351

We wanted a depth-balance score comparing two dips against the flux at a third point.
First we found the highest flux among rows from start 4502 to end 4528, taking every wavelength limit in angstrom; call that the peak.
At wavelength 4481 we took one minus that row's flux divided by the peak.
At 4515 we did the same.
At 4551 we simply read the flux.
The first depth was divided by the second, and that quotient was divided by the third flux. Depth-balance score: 0.13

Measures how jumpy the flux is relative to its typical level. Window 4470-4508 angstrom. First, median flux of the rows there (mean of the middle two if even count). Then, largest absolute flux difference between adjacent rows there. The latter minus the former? -18.9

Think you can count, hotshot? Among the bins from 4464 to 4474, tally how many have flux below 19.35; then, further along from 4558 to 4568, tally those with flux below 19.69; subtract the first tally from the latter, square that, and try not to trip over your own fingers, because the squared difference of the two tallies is 25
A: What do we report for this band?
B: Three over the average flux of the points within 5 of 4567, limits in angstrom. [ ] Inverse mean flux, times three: 0.150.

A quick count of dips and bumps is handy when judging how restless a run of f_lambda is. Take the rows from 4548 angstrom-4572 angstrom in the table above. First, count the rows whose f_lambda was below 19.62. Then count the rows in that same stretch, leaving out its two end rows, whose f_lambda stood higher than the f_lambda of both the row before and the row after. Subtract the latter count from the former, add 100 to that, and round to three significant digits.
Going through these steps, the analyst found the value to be 104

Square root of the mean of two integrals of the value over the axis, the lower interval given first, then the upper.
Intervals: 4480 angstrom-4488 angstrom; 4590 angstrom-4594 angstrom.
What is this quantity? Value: 10.7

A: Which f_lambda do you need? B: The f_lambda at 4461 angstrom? 17.24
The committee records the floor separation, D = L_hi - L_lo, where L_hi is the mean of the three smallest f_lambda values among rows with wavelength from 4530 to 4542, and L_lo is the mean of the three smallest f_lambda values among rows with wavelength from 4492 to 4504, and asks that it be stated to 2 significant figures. -1.2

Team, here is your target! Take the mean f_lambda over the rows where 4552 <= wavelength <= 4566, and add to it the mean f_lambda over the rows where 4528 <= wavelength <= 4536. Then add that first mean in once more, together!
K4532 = 57.2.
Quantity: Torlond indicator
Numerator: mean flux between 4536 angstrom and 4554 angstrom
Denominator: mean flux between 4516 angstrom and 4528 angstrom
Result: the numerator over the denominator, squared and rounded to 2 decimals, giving 0.98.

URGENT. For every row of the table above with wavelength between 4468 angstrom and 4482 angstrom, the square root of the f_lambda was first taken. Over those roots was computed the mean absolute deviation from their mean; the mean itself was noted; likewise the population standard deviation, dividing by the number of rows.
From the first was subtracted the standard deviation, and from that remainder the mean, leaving -4.37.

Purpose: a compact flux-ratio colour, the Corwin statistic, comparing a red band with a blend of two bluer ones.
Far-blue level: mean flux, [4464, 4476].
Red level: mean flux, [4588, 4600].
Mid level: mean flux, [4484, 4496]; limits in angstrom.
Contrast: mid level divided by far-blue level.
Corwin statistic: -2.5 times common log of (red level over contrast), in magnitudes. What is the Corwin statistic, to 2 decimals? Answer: -3.20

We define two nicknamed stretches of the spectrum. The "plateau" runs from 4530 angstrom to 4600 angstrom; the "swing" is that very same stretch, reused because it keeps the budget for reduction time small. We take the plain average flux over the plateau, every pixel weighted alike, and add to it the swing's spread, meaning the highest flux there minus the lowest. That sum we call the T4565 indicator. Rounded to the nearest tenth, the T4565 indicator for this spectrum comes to 21.5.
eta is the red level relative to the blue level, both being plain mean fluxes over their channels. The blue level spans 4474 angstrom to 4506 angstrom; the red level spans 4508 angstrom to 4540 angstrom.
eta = 0.99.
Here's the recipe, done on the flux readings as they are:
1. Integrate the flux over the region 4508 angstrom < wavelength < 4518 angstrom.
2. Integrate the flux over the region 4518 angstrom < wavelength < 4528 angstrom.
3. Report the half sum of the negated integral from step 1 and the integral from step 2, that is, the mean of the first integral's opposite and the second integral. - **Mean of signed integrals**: -5.0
